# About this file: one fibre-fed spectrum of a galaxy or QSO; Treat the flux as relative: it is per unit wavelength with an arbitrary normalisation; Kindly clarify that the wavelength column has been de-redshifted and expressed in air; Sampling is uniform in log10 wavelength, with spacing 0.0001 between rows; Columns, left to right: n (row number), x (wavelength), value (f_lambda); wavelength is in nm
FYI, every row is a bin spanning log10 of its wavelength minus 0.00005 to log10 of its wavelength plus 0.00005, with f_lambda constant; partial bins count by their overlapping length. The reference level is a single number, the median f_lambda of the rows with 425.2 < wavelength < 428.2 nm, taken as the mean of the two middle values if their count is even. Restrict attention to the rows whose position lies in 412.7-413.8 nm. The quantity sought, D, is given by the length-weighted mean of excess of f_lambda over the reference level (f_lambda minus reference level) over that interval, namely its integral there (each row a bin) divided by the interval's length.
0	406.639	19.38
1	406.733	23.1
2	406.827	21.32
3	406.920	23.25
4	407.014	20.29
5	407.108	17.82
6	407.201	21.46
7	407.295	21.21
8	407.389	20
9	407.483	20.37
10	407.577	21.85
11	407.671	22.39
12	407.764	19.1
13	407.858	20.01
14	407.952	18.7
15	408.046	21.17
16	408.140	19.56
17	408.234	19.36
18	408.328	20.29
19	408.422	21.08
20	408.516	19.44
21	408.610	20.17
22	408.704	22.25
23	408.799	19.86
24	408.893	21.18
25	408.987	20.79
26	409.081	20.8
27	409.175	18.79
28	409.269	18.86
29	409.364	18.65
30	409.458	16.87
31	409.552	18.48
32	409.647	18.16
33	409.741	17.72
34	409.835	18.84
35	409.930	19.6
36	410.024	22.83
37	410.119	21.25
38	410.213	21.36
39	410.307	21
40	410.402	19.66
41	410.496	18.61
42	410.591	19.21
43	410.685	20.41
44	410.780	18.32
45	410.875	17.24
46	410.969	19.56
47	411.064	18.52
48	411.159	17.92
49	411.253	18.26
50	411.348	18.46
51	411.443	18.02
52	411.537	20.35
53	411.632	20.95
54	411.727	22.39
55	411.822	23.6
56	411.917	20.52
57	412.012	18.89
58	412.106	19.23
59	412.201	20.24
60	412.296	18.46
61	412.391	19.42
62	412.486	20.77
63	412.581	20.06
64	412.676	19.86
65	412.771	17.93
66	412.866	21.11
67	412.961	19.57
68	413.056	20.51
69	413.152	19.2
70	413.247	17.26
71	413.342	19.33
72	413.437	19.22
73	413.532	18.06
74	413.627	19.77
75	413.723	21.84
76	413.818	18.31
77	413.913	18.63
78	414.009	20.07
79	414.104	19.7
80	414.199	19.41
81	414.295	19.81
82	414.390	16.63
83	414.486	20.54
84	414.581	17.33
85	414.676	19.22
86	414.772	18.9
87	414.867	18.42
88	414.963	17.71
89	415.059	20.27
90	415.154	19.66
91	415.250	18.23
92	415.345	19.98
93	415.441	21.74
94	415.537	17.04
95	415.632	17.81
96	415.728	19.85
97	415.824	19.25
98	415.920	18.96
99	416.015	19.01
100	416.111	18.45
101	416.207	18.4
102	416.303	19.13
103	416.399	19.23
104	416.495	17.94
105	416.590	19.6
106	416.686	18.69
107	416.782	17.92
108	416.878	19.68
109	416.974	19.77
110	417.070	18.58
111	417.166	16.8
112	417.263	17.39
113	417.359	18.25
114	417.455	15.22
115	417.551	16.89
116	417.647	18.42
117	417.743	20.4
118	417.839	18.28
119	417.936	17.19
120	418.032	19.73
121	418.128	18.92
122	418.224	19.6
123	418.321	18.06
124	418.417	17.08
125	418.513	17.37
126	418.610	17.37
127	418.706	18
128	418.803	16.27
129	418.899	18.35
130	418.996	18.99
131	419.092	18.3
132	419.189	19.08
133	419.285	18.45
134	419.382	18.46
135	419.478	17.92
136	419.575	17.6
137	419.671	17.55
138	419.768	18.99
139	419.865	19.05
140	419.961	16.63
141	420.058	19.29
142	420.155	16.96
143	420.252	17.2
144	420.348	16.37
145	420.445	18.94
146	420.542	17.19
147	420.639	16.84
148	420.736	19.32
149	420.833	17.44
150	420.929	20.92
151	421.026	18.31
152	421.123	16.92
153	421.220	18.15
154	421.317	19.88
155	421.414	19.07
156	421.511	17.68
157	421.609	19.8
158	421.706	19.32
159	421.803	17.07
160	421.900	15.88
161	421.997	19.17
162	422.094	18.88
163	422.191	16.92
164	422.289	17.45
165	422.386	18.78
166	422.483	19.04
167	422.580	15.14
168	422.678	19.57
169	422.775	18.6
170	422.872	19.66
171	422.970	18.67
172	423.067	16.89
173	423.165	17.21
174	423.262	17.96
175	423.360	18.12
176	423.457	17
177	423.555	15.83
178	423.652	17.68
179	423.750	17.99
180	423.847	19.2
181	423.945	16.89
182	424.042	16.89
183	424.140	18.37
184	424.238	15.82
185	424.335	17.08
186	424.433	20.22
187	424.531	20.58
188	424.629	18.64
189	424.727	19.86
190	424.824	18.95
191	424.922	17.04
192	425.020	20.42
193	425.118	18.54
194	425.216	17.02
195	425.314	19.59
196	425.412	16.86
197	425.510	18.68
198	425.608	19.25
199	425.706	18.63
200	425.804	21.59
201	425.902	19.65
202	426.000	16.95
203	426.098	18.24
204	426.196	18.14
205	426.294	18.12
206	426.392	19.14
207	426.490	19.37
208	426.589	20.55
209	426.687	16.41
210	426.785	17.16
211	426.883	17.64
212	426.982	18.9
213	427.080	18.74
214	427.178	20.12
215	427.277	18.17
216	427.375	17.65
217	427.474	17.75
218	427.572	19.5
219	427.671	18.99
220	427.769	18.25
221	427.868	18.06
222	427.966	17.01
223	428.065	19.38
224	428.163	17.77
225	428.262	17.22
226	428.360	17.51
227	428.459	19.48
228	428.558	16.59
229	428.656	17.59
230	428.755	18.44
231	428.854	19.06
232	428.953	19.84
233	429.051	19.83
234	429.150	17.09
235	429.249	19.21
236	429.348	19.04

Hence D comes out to 1.2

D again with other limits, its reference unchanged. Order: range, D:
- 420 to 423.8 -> -0.2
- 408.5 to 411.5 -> 1.2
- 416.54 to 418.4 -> 0.1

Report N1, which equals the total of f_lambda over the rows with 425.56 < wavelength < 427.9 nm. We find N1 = 447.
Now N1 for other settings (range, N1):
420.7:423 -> 442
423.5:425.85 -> 442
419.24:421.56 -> 435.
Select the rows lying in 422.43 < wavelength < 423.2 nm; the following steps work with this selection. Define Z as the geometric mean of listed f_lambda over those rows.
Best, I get 18.0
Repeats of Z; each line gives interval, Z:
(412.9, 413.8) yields 19.4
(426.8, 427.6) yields 18.5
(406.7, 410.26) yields 20.2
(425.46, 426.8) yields 18.7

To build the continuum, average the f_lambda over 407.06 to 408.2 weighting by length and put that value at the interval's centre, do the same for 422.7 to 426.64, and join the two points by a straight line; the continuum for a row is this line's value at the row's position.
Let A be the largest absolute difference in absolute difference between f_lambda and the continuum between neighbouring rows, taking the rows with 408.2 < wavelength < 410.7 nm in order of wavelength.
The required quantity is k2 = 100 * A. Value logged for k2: 236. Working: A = 2.4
